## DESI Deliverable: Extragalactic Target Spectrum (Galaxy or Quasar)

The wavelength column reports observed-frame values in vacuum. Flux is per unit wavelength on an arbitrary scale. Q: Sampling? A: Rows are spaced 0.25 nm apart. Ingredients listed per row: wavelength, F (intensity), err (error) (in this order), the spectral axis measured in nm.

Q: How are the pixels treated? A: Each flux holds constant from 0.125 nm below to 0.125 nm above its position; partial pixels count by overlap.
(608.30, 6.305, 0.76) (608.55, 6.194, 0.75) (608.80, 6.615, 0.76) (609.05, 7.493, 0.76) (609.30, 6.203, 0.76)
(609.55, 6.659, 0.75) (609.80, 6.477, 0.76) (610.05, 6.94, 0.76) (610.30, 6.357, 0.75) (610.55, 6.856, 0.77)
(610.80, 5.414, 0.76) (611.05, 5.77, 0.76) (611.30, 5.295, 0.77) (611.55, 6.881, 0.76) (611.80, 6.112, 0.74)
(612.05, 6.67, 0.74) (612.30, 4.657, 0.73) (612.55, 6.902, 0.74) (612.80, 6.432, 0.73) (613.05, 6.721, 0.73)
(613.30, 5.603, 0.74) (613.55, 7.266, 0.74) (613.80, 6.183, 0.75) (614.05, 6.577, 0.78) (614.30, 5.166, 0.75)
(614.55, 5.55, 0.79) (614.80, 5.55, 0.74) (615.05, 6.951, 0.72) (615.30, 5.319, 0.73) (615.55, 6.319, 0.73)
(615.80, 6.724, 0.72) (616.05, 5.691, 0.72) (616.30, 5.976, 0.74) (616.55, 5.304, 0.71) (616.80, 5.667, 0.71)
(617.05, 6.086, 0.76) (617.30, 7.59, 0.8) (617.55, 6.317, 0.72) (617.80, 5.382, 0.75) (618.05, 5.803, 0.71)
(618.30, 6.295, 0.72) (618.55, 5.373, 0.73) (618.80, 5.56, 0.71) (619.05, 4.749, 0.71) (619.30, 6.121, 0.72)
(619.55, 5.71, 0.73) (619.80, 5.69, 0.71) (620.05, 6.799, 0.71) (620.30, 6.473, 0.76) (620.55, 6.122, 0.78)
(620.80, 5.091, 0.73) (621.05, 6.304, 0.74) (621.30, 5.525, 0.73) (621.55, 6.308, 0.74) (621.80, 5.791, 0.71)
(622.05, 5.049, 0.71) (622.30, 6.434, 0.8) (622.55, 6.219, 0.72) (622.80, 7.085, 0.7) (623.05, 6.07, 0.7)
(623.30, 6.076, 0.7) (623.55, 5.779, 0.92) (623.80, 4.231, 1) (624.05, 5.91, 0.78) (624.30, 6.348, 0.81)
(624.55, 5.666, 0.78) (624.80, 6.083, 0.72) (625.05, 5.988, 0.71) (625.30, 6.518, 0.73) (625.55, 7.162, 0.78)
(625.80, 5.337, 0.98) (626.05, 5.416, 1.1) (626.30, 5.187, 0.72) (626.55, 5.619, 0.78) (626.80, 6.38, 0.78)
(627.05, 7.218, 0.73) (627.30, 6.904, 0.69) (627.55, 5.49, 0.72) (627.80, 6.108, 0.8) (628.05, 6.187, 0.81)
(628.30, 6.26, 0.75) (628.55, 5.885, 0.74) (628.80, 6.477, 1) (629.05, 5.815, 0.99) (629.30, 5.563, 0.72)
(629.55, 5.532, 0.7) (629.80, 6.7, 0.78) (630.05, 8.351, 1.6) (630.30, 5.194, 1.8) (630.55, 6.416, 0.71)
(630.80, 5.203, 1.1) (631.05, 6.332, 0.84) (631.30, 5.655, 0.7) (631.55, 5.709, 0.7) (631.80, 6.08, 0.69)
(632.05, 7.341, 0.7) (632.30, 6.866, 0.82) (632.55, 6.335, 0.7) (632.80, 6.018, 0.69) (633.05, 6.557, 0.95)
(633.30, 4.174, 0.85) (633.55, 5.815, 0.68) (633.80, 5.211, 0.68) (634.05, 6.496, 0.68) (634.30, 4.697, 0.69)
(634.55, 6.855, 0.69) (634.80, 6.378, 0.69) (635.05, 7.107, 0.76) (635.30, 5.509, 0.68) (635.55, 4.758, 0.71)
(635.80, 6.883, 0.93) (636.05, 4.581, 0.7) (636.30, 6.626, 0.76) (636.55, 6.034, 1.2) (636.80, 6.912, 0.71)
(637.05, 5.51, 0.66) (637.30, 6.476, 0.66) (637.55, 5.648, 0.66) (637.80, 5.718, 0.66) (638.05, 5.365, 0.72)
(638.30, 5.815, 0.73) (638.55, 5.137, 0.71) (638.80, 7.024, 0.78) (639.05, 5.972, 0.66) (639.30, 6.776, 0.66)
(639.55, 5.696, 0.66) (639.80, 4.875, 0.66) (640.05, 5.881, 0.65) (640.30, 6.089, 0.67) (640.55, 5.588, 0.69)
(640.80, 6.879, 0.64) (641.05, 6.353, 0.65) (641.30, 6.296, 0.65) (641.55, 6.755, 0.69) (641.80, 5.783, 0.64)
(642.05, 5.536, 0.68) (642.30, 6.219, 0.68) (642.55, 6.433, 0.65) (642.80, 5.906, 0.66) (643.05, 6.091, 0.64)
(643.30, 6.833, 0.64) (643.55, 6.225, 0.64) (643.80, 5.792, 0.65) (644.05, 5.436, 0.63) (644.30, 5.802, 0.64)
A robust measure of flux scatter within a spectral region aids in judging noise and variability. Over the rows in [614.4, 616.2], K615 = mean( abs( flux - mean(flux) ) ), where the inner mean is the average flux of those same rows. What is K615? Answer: 0.56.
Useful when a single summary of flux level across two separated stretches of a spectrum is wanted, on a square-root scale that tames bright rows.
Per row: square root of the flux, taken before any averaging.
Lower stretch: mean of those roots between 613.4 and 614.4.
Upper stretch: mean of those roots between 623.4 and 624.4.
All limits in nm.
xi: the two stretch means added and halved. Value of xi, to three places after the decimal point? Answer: 2.429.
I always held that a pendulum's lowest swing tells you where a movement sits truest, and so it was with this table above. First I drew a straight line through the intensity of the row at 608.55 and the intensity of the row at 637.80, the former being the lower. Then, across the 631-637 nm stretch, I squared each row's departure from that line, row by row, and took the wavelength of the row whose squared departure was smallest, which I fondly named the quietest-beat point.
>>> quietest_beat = 633.55 nm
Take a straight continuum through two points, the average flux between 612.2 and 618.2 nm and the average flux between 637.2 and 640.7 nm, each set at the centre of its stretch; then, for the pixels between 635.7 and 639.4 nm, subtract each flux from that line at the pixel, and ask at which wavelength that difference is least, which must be 638.80 nm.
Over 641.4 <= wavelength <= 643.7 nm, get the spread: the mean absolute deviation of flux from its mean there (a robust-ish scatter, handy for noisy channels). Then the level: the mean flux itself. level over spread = 19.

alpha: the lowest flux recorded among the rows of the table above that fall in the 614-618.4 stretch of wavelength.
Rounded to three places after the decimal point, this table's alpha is 5.166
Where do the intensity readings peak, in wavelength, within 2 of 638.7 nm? 638.80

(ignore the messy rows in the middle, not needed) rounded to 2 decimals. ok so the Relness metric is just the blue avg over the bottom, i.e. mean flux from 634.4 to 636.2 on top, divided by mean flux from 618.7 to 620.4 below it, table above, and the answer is 1.02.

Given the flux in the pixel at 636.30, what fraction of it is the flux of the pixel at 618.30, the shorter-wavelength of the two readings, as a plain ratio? 0.95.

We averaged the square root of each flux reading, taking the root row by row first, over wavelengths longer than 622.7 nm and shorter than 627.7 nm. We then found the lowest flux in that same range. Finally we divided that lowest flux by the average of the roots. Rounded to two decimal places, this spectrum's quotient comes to 1.73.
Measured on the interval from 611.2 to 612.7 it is 1.89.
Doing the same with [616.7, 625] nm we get 1.74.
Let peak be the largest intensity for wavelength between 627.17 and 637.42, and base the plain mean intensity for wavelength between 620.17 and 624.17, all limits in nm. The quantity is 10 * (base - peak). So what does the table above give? -24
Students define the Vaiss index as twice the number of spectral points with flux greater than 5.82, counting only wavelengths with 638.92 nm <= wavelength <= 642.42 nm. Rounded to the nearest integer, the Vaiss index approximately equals 18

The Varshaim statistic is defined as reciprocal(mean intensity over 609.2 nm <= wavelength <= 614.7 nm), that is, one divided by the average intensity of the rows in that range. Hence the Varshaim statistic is 0.161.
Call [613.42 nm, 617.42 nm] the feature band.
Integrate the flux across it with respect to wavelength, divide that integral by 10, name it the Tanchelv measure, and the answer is 2.45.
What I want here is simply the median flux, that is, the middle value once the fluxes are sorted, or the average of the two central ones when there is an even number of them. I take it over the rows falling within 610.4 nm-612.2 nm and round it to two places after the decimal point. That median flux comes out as 6.11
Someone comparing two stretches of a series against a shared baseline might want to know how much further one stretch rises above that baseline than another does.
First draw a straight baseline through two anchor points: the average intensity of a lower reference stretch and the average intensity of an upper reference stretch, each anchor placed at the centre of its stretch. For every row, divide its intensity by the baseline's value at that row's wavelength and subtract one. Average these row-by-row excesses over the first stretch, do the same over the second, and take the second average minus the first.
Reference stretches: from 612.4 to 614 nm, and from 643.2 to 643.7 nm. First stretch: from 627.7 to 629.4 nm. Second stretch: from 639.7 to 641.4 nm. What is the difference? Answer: -0.01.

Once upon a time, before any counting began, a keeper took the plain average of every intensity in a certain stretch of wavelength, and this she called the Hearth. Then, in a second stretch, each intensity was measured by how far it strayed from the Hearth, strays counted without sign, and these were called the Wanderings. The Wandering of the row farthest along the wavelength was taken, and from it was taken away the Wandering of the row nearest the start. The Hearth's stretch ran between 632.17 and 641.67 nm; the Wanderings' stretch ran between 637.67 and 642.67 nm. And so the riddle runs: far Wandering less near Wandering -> 0.17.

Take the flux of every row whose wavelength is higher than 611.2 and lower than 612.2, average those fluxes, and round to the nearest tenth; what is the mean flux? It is 6.2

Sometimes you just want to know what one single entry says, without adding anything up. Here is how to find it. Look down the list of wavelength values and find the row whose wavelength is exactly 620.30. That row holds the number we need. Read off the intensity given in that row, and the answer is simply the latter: 6.473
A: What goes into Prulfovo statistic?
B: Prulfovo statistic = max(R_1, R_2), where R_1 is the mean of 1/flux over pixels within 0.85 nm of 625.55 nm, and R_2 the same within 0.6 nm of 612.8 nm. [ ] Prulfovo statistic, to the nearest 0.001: 0.170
